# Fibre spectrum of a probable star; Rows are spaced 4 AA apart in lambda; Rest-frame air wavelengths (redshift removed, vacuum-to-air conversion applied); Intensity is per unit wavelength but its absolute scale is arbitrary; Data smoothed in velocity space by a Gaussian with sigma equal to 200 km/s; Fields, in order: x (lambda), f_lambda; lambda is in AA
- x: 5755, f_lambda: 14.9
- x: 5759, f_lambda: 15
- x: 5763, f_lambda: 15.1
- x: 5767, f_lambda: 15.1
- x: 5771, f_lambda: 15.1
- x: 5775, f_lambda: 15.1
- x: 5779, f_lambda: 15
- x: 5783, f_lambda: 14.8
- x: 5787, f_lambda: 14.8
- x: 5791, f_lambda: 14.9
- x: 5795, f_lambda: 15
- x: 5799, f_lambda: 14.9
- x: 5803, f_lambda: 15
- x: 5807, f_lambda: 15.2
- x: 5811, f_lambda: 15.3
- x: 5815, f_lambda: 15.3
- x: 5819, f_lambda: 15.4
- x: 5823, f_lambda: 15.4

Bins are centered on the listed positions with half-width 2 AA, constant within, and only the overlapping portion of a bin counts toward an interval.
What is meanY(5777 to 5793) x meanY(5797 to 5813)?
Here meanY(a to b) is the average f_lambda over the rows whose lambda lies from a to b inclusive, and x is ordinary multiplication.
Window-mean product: 225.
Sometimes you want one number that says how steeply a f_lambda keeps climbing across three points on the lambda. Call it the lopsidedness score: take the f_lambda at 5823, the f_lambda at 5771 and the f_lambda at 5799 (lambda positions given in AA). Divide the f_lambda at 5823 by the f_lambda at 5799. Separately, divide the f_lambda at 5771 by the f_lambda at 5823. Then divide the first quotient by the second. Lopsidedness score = 1.05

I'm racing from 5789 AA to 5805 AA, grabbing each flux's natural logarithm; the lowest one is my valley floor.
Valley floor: 2.70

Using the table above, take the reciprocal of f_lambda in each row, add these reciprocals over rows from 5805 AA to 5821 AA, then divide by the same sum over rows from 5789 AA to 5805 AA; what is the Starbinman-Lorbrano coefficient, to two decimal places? 0.98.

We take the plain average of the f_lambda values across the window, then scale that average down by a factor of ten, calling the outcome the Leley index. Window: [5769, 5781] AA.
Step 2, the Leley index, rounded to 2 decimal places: 1.51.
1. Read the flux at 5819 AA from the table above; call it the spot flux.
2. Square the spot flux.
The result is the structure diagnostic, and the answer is 237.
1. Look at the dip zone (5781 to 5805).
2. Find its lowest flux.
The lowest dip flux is 14.8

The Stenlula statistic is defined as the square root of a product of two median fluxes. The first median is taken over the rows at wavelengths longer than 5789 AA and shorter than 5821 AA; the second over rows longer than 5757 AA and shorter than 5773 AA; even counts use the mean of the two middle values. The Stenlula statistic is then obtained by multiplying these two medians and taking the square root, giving 15.1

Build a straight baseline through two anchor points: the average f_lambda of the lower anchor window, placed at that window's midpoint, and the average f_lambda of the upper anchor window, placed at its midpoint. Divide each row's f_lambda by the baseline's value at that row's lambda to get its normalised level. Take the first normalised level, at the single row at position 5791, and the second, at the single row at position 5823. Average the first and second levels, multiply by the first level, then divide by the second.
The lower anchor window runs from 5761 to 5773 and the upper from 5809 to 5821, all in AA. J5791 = 0.968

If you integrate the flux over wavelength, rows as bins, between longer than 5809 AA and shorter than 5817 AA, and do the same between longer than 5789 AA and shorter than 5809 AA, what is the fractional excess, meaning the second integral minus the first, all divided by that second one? 0.59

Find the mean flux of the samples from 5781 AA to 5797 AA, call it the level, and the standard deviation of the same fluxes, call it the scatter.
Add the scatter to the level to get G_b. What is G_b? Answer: 15.0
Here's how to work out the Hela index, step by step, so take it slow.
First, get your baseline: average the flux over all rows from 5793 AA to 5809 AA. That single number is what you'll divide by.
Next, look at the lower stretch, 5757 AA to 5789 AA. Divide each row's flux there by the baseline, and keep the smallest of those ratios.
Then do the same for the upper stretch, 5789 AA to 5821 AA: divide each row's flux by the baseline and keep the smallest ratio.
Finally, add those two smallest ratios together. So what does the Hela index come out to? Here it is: 1.977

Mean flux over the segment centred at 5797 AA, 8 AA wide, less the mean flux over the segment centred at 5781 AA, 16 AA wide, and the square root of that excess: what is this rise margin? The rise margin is 0.16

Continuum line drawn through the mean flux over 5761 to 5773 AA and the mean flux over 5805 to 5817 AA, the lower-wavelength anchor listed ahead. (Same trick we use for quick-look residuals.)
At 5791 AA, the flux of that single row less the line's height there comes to -0.29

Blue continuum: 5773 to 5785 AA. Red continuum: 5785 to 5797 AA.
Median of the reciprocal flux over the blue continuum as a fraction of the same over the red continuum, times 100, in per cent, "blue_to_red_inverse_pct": 99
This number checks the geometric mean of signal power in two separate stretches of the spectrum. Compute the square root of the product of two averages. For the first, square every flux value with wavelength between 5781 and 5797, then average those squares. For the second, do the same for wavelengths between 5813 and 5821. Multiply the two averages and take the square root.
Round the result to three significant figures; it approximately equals 228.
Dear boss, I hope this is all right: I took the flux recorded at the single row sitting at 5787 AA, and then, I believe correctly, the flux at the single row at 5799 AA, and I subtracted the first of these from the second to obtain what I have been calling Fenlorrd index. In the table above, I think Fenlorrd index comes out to 0.10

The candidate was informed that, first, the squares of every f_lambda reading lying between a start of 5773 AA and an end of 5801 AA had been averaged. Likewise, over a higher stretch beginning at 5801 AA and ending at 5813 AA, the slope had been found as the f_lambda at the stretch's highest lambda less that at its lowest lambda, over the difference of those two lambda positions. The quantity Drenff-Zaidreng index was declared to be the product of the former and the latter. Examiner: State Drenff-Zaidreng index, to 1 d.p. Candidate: 8.4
